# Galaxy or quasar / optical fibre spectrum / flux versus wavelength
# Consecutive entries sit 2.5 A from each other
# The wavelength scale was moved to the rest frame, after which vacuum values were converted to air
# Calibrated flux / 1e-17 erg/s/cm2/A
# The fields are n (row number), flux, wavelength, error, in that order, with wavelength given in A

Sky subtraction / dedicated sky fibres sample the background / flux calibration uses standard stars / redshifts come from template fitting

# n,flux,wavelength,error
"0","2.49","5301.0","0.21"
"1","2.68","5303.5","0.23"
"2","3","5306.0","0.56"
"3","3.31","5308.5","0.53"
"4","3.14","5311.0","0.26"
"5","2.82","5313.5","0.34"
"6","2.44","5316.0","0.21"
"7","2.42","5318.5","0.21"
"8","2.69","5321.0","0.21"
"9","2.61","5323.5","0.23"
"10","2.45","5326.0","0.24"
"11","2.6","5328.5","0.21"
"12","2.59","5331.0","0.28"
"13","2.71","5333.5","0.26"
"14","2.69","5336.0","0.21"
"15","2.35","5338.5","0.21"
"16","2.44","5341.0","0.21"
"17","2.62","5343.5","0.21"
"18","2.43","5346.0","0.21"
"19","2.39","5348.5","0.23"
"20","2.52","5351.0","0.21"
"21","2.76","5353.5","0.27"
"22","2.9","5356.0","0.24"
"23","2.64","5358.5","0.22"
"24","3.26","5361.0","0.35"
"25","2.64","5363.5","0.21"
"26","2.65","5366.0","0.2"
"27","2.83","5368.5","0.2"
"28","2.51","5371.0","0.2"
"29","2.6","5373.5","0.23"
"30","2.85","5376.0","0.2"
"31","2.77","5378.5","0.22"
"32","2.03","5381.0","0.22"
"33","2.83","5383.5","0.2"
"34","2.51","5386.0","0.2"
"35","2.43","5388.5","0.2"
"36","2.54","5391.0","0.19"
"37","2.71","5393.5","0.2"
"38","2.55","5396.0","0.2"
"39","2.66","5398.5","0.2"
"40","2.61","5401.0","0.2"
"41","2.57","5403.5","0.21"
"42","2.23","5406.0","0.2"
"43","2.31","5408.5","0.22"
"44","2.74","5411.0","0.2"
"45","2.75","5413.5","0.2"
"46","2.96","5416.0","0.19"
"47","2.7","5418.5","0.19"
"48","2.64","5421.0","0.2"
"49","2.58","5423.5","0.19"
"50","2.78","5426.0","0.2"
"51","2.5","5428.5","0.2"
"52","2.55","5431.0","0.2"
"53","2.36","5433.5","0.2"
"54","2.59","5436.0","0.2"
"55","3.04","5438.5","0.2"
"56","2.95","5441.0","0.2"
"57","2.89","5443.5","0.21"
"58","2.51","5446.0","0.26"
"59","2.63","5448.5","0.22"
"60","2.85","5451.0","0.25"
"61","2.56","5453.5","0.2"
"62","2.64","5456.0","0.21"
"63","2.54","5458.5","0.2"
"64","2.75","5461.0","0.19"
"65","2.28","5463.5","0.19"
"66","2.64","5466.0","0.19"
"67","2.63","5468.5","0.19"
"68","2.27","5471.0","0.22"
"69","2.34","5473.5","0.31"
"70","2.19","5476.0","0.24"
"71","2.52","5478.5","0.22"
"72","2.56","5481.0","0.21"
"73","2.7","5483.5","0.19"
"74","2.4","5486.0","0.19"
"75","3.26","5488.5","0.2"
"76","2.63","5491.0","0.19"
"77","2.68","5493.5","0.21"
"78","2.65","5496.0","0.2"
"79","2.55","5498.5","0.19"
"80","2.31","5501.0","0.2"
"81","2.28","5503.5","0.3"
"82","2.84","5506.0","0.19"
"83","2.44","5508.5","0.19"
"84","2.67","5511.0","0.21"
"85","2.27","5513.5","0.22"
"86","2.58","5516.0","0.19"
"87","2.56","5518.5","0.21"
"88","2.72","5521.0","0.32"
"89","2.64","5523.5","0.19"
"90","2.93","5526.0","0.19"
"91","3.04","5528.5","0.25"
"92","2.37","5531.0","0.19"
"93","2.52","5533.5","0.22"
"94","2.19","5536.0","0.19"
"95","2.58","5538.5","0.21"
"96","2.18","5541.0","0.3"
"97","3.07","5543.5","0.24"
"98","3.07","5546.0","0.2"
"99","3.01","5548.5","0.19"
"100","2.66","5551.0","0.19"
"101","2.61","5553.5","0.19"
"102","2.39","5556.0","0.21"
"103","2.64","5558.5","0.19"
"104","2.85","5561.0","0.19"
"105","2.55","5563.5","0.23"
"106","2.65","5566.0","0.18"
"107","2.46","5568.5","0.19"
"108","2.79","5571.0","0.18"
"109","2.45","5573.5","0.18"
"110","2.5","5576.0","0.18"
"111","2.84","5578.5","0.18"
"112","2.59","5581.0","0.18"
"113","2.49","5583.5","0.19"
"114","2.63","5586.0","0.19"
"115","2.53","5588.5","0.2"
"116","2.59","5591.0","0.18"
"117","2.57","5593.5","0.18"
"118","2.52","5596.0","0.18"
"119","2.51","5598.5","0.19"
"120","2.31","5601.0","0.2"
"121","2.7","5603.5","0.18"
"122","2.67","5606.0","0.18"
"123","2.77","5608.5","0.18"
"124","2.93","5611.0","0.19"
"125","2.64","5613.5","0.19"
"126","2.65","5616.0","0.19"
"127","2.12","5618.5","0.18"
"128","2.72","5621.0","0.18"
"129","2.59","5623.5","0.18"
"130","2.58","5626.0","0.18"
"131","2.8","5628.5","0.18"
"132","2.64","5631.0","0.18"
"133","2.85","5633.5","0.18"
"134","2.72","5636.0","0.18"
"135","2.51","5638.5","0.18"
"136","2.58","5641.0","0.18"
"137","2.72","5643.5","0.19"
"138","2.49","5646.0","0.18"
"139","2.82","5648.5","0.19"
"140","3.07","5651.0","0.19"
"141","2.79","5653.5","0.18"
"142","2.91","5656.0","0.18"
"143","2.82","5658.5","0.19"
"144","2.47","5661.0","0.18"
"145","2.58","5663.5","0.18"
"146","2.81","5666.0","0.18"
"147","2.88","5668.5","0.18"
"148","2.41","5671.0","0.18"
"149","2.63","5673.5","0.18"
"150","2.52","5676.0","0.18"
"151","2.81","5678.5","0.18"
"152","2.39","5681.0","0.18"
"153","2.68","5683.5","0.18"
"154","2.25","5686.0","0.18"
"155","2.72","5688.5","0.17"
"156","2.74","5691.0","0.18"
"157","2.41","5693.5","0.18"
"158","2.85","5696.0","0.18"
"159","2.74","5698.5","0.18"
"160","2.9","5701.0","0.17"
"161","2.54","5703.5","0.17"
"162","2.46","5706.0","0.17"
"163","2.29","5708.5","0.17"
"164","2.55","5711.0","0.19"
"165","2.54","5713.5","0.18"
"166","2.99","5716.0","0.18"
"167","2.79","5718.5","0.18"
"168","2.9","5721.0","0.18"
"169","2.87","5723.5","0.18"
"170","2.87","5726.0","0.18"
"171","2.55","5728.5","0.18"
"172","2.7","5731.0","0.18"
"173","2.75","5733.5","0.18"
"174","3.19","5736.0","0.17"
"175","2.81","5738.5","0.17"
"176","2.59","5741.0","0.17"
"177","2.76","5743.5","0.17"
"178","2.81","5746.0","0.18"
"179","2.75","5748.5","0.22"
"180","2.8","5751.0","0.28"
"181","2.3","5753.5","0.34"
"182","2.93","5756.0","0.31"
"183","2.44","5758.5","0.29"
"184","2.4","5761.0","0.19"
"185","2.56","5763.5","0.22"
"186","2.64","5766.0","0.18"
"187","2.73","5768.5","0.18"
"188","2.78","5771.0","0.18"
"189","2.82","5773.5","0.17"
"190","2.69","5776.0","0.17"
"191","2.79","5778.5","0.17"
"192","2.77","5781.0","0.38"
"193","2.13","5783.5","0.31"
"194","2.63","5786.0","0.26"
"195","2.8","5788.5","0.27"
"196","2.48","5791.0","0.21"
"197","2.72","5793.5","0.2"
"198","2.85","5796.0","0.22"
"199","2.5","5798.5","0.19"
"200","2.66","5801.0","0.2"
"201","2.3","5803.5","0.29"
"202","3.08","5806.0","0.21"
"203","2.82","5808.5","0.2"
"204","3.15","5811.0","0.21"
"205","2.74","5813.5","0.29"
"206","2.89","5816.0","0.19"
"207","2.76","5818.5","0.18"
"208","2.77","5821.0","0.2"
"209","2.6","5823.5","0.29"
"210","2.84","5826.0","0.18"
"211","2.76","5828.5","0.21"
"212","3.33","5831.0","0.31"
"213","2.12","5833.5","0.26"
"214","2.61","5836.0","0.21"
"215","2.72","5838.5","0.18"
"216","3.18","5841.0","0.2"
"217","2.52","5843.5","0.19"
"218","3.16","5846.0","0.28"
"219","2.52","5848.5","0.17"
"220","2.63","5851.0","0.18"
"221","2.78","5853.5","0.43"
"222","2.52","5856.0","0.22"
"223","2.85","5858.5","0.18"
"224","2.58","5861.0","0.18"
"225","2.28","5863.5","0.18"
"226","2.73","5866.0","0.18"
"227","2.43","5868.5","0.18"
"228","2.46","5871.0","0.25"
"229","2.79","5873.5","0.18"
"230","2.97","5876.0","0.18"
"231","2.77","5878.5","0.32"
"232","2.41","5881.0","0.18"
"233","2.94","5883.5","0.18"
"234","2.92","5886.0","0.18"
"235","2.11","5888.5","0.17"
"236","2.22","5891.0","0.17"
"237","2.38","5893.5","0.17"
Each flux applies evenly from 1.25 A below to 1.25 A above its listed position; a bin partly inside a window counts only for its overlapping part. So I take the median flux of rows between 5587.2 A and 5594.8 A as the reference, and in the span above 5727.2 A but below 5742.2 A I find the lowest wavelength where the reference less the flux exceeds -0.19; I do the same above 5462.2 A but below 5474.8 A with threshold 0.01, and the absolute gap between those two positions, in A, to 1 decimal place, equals 265.0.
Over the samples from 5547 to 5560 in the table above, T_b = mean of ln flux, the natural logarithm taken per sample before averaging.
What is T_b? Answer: 0.98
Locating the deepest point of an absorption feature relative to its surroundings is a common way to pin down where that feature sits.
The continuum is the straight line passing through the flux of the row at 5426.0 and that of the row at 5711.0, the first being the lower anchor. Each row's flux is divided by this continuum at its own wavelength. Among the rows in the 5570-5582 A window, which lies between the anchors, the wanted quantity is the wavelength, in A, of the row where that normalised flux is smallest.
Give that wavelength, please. 5573.5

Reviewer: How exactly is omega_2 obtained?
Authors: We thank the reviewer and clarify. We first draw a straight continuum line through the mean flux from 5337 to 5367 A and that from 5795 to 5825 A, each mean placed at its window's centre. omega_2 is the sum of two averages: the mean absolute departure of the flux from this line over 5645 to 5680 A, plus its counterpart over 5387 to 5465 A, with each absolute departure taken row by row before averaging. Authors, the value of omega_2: 0.323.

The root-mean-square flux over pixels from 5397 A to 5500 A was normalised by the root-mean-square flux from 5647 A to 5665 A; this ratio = 0.94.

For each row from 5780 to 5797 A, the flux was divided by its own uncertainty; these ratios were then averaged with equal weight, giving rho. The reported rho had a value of 10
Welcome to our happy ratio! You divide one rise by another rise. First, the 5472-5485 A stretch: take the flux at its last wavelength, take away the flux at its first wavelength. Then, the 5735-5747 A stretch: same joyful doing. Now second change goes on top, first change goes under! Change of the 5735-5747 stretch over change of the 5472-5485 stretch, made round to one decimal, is -1.1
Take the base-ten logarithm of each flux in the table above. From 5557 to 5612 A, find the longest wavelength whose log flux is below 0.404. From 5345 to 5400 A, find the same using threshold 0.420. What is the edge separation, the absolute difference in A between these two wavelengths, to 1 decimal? 205.0 A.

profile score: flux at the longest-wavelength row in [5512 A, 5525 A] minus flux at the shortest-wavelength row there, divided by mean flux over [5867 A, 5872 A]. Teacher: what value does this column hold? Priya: 0.15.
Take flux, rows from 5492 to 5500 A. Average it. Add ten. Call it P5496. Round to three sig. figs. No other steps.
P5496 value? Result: 12.6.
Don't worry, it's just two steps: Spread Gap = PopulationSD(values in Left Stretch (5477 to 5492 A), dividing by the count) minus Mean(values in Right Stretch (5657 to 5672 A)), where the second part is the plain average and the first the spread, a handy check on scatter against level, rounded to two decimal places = -2.39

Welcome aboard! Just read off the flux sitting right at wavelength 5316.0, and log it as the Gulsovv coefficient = 2.44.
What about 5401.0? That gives 2.61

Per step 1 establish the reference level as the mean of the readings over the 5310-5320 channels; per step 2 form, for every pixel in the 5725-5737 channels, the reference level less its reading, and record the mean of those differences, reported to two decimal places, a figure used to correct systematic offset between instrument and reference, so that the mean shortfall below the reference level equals -0.11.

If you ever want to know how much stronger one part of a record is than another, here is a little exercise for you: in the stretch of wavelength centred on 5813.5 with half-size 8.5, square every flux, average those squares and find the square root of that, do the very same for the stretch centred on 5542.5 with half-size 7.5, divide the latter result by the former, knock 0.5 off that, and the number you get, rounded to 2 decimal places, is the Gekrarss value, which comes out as 0.44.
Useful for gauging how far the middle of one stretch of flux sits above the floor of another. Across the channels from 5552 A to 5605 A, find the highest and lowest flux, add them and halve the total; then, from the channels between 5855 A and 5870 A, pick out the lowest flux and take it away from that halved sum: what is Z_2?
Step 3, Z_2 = 0.30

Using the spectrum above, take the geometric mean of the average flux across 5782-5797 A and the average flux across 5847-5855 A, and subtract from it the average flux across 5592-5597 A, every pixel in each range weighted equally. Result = 0.08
